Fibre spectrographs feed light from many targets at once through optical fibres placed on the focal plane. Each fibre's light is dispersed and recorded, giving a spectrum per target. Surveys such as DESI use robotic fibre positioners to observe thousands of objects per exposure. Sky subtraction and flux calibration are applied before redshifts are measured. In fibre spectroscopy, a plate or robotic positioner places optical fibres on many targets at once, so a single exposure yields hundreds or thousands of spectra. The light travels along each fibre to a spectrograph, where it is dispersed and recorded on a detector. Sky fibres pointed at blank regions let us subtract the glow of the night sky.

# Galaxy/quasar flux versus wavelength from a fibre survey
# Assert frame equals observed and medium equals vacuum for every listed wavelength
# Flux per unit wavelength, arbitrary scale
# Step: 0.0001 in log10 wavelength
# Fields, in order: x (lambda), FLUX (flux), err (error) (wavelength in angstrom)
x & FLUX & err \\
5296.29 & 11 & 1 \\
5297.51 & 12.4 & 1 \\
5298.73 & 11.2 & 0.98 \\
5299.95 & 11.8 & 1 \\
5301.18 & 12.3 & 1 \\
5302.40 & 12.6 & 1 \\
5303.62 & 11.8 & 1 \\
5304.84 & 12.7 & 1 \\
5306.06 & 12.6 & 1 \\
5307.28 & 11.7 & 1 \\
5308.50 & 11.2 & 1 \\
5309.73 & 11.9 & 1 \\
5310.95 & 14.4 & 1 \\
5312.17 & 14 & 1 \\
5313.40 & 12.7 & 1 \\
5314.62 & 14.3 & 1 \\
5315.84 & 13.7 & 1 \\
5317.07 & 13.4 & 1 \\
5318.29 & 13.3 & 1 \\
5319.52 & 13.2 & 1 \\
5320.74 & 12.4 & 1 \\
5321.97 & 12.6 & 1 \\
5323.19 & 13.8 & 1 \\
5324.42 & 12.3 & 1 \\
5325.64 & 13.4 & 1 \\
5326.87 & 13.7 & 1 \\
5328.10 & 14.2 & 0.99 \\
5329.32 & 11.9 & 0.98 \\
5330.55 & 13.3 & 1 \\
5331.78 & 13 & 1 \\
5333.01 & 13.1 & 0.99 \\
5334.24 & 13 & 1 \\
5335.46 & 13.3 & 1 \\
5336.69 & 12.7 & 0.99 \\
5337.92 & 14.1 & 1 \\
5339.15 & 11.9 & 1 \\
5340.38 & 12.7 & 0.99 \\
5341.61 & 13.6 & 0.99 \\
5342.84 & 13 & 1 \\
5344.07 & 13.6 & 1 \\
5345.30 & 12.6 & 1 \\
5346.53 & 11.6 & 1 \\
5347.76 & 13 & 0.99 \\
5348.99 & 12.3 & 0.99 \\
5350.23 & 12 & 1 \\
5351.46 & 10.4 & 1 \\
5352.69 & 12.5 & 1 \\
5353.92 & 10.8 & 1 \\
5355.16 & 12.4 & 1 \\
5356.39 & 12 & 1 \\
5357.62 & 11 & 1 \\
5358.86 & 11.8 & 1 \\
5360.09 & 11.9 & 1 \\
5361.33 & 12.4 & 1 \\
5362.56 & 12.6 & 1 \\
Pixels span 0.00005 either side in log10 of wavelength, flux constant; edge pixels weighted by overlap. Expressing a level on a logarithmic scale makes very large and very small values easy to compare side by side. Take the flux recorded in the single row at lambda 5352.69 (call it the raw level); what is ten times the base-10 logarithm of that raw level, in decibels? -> 11.0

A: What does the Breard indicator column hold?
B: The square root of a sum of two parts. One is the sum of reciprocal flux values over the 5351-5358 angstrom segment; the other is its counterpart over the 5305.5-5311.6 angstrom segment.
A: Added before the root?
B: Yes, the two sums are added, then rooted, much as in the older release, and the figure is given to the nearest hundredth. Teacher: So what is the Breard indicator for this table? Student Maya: 0.97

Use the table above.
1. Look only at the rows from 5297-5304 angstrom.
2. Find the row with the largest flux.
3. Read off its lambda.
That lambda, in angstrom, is 5302.40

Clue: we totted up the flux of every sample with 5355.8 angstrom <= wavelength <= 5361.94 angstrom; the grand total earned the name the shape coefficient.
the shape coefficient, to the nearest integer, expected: 59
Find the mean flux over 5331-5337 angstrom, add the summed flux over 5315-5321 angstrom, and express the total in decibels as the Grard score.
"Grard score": 19.0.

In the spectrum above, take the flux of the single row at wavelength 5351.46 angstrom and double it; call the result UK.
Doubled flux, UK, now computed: 21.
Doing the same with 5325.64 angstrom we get 27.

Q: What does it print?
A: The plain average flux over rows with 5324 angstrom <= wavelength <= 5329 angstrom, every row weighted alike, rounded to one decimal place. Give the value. 13.4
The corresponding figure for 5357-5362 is 11.8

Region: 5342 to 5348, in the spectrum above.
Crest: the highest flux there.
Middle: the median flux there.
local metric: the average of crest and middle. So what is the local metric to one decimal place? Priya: 13.3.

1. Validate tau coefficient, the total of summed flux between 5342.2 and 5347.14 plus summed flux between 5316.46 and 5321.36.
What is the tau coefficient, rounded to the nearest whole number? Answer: 103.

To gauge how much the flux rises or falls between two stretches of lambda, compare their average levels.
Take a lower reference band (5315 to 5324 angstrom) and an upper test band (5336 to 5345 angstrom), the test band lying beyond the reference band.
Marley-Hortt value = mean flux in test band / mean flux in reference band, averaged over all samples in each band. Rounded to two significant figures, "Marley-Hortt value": 0.99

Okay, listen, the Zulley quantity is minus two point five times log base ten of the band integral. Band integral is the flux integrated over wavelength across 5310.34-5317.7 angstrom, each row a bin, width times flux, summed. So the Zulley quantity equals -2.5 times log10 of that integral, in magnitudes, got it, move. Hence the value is -5.01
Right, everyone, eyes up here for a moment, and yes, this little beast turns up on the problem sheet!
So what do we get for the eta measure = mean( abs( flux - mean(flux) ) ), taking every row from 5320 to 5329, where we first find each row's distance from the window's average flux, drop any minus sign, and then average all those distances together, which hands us 0.66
